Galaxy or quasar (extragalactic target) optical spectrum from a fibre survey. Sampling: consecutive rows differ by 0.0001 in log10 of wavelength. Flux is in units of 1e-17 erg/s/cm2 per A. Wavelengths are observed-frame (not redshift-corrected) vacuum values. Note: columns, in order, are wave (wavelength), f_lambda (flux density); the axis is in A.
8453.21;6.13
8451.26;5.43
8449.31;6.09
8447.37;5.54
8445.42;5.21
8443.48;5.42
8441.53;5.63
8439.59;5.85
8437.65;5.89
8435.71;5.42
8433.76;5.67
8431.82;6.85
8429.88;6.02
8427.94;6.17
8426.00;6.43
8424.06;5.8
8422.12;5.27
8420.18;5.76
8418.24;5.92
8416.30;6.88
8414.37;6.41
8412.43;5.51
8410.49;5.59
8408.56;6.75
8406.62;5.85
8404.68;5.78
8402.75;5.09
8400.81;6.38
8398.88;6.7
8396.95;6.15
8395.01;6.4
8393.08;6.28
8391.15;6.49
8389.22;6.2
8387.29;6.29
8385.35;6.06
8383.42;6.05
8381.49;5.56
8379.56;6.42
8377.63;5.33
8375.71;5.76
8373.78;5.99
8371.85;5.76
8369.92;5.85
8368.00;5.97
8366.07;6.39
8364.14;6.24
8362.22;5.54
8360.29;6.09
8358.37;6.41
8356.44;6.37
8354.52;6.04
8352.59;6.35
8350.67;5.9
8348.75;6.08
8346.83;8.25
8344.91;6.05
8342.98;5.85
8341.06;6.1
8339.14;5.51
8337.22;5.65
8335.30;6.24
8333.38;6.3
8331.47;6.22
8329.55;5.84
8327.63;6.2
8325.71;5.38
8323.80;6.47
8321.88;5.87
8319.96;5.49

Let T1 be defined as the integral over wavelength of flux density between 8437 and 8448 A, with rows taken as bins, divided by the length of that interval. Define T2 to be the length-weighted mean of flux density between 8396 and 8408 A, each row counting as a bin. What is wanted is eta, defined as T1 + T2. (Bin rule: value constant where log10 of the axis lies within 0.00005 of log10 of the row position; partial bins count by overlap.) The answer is 11.6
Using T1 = 5.58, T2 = 6.02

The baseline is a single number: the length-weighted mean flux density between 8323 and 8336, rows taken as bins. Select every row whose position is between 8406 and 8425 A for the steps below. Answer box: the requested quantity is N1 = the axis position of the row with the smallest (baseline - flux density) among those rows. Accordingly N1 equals 8416.30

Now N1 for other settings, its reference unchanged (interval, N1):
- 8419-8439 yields 8431.82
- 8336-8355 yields 8346.83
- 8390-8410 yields 8408.56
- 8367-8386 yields 8379.56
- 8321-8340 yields 8323.80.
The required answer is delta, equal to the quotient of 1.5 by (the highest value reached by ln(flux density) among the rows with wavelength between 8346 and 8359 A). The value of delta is 0.711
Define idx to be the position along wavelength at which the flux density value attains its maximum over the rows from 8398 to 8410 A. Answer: 8408.56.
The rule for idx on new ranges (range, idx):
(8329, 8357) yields 8346.83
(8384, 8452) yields 8416.30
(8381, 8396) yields 8391.15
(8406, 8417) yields 8416.30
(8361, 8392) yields 8391.15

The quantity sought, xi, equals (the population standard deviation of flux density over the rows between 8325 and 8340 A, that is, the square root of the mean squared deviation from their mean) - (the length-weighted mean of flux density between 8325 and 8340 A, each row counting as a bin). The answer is -5.58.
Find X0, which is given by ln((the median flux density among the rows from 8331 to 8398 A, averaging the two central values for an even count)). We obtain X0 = 1.807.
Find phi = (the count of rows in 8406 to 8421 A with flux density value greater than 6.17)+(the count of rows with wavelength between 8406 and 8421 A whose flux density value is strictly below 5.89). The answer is 7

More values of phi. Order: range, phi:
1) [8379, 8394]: 6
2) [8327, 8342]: 7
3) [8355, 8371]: 6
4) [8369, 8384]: 6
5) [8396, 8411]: 7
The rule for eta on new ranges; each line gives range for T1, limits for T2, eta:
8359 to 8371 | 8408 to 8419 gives 12.2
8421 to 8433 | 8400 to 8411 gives 12.0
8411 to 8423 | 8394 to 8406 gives 12.0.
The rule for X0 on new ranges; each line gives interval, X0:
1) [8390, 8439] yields 1.795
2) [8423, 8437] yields 1.795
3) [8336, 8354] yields 1.800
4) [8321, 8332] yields 1.798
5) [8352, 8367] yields 1.840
